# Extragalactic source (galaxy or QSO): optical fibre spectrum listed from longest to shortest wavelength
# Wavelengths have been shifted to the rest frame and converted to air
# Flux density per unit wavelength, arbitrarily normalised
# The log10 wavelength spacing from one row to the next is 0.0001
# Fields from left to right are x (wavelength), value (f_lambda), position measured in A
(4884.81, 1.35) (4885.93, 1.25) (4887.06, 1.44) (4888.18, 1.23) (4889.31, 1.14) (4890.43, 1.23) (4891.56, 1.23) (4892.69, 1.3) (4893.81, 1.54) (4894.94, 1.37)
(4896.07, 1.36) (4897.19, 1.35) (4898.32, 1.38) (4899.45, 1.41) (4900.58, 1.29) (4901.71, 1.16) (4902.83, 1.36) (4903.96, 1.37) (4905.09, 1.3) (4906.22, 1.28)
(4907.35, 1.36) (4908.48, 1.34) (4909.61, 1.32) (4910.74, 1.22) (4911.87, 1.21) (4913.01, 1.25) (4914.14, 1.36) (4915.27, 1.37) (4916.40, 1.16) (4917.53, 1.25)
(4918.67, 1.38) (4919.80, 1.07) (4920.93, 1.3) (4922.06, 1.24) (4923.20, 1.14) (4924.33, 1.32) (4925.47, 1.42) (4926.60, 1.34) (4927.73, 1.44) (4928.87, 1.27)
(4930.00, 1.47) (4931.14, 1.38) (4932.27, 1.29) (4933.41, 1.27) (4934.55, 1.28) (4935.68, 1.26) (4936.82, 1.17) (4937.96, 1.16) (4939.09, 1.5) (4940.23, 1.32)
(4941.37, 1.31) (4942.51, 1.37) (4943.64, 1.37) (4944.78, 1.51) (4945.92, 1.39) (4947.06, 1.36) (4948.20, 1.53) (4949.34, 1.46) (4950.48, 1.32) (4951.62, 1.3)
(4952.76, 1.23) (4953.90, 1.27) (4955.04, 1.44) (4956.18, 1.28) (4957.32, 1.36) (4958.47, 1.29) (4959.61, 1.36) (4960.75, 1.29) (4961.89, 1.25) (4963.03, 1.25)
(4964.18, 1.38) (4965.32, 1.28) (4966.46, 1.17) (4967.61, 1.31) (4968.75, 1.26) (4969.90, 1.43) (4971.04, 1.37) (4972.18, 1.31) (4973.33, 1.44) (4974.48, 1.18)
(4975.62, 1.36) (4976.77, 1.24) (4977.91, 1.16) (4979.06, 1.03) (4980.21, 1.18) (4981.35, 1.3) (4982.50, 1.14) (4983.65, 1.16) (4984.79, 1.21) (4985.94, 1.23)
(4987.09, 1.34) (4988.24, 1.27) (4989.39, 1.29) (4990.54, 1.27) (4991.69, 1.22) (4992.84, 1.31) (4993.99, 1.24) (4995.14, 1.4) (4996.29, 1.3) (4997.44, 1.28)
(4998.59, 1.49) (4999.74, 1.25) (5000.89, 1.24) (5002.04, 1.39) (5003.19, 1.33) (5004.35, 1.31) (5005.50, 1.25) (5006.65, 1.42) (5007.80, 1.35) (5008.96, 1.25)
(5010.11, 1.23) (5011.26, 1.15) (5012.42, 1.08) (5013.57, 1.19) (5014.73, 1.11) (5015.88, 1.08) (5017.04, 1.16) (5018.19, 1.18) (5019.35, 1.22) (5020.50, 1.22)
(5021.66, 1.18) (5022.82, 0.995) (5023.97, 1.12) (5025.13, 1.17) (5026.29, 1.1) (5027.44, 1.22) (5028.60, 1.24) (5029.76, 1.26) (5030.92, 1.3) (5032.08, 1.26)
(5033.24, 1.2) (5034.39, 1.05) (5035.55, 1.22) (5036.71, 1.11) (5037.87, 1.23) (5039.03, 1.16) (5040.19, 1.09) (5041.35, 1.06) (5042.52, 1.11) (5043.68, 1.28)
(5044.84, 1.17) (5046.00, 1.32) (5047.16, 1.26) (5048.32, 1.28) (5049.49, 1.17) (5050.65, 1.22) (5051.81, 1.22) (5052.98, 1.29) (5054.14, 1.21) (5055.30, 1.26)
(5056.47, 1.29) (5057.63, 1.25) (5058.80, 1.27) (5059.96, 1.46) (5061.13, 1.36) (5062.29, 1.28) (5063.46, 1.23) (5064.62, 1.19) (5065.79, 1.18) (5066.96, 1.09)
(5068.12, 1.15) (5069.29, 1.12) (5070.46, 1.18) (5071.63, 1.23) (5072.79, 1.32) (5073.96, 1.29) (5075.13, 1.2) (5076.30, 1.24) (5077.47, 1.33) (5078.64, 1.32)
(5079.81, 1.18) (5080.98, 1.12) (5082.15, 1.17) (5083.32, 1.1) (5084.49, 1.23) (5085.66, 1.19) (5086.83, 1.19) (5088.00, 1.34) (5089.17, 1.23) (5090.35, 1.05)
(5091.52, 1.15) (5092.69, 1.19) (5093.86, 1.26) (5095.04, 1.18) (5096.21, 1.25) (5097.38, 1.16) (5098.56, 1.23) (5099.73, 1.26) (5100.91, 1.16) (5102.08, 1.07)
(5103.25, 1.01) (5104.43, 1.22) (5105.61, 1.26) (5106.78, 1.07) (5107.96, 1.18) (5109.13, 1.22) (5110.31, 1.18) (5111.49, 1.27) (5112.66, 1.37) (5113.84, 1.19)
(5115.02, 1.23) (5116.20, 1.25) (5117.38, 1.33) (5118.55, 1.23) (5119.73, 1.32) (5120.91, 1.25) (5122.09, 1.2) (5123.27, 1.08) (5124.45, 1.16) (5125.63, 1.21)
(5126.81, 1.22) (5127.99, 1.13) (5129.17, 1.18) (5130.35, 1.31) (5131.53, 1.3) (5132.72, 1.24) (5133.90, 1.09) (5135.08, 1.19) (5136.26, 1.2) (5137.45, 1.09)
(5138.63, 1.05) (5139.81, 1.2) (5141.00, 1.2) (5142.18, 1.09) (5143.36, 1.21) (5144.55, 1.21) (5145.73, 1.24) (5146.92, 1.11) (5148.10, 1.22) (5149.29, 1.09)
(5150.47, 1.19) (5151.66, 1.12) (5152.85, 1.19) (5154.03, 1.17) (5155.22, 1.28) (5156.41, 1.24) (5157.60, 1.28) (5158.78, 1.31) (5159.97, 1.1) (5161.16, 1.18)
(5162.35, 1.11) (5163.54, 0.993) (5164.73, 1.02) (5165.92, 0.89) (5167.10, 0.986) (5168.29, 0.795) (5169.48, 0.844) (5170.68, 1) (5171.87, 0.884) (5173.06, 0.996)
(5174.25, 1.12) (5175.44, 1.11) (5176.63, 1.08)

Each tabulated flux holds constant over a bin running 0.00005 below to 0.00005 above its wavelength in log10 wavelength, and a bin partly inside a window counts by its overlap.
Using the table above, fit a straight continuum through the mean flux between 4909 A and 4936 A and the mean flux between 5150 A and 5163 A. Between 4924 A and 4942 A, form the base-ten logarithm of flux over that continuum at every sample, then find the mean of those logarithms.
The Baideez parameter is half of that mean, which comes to 0.006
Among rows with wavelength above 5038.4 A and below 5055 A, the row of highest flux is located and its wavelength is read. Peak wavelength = 5046.00 A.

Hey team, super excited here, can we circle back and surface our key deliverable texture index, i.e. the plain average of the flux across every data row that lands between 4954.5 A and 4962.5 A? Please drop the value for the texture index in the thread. 1.32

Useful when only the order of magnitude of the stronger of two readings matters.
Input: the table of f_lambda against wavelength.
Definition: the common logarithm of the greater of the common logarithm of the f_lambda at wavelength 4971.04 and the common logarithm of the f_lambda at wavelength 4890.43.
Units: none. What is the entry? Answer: -0.86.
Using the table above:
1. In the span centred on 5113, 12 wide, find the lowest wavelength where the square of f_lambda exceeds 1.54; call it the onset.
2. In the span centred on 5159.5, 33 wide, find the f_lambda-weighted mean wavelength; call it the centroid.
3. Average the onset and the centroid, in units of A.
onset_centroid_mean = 5135.1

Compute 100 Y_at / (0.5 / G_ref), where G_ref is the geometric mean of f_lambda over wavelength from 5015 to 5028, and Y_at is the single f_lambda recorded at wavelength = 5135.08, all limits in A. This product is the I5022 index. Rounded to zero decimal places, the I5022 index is 273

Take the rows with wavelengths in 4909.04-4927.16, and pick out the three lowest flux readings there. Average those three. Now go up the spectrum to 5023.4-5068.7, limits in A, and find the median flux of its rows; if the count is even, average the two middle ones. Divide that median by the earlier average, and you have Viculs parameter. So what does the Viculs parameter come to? 1.09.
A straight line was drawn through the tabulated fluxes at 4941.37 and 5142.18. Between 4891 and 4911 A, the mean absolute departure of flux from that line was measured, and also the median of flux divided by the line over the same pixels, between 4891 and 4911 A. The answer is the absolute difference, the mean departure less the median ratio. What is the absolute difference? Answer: 0.94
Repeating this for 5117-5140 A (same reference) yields 0.99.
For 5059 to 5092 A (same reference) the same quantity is 0.95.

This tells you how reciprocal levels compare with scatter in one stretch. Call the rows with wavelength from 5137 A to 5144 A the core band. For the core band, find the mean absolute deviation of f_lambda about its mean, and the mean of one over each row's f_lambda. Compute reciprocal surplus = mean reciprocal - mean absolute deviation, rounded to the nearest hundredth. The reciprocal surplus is 0.82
